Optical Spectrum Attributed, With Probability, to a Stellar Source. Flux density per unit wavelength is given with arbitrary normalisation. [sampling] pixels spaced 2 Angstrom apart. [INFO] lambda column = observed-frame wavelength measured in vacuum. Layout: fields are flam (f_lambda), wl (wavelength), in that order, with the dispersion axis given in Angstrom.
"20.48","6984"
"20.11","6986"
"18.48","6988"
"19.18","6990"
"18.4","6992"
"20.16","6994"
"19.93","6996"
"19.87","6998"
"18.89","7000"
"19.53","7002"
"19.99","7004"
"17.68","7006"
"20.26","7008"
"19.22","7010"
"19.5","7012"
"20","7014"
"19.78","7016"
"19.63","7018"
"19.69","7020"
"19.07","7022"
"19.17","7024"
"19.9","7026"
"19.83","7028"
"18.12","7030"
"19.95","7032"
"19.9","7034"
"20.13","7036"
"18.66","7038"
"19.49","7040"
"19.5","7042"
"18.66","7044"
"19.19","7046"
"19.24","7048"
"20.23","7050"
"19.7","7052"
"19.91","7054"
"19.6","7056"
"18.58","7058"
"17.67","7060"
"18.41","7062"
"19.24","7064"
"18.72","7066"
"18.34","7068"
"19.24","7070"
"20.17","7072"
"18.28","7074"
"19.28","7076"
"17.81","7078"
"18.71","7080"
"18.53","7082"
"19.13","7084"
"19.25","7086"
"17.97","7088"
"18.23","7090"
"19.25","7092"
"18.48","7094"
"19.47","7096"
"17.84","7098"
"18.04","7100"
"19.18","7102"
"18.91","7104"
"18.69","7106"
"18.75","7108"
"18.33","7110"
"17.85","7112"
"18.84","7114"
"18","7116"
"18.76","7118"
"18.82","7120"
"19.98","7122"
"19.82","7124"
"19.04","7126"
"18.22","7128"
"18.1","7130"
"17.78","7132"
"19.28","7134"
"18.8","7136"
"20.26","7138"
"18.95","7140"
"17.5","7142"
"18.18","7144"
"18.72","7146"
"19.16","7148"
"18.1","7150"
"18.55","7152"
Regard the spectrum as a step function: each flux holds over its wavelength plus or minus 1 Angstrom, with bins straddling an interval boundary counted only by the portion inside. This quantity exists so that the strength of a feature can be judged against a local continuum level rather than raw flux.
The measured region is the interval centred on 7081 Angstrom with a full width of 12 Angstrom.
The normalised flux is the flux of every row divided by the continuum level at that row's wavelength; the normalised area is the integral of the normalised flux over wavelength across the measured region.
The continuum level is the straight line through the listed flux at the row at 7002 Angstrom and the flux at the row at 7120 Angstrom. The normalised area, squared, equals 140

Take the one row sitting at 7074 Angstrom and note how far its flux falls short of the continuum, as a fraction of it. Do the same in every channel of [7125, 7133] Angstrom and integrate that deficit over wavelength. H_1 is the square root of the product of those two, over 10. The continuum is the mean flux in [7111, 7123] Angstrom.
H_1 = 0.0064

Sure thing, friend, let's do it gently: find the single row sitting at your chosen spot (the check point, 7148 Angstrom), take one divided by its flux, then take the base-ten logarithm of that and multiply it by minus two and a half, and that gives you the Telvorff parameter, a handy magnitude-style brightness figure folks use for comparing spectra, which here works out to 3.21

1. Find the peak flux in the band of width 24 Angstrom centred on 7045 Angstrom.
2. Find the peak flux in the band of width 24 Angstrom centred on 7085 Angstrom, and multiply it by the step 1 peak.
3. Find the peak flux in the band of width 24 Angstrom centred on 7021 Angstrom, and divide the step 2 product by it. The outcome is 19.7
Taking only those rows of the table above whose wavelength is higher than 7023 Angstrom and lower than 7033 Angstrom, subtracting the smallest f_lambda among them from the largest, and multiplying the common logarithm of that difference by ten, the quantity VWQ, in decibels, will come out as 2.6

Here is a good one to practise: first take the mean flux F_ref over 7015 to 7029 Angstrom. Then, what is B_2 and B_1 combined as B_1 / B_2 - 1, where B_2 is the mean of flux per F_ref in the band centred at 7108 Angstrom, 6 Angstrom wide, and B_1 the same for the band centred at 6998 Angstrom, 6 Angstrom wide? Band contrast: 0.052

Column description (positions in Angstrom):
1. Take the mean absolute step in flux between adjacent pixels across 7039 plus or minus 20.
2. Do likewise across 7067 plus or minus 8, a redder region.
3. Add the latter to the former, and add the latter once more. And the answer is 2.41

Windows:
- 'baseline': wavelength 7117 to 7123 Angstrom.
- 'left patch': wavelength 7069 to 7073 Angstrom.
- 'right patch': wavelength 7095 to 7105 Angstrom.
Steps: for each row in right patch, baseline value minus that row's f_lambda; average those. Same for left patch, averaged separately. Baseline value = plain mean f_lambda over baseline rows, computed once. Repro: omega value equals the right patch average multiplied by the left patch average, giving -0.26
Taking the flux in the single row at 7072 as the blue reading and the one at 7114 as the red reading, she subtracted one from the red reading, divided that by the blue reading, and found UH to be 0.884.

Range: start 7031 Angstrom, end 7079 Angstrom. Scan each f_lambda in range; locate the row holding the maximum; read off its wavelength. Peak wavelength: 7050 Angstrom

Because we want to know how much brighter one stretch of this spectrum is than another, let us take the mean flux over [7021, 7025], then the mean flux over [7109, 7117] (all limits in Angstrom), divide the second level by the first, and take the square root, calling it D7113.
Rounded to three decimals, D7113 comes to 0.977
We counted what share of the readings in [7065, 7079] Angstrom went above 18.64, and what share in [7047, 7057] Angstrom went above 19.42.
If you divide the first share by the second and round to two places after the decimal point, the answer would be 0.71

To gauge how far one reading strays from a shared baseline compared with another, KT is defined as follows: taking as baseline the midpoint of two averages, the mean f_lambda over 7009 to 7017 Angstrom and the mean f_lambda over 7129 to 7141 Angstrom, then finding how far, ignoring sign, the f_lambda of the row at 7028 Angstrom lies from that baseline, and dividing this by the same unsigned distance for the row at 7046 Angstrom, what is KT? 11.0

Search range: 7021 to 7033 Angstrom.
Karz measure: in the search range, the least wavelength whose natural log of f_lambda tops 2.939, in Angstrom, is 7022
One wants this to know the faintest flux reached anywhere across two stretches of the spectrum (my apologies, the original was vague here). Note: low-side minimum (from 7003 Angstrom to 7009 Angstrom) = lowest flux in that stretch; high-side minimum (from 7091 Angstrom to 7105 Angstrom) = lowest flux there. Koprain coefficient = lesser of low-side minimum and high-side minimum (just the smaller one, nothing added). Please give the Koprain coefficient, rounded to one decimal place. 17.7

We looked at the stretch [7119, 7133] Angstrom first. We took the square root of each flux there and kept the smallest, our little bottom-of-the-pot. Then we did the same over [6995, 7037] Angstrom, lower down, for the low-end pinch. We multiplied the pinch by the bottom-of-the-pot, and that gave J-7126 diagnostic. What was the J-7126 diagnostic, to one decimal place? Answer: 17.7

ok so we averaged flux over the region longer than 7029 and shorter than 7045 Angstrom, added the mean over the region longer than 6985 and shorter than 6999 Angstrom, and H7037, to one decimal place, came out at 38.7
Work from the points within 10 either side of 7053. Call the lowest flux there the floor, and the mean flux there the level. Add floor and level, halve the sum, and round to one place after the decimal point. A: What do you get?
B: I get 18.4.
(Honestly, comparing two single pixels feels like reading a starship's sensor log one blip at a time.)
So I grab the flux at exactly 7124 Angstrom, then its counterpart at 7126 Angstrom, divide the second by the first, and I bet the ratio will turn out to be 0.96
